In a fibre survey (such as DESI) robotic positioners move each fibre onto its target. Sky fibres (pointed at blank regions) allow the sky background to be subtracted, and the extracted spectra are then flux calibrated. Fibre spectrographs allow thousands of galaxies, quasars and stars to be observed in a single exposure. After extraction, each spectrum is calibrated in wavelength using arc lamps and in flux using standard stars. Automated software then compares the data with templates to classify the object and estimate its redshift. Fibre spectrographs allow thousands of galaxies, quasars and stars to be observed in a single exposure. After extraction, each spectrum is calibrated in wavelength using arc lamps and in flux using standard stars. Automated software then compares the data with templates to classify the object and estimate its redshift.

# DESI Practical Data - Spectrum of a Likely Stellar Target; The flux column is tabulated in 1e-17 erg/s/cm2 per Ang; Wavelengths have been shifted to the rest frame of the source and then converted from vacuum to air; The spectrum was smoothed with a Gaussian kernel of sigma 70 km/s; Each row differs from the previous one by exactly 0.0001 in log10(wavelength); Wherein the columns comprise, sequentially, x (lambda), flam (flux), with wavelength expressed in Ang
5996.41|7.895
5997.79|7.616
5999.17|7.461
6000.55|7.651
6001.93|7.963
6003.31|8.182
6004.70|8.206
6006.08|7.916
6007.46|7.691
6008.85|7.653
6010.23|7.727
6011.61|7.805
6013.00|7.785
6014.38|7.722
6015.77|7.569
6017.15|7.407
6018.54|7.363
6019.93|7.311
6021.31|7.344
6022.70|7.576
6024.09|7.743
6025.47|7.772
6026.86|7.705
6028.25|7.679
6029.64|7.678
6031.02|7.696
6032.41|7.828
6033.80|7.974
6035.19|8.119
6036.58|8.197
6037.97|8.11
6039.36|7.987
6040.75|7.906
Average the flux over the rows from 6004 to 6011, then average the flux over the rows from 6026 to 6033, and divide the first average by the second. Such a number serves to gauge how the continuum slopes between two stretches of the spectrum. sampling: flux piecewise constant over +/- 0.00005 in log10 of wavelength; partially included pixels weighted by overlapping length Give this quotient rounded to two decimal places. 1.02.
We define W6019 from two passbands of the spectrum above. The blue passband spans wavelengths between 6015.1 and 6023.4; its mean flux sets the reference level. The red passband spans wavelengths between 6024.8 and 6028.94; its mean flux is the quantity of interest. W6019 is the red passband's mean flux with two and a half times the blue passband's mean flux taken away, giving -10.9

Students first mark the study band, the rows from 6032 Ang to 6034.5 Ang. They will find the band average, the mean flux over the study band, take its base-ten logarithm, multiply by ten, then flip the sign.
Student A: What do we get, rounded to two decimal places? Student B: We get -8.98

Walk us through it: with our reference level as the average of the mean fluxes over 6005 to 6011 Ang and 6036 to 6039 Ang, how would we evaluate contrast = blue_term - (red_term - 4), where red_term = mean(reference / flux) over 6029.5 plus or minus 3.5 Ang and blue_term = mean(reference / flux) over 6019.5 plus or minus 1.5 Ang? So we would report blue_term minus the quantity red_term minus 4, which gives 4.05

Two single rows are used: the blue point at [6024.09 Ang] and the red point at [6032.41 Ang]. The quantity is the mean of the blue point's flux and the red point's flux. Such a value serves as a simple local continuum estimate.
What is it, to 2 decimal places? 7.79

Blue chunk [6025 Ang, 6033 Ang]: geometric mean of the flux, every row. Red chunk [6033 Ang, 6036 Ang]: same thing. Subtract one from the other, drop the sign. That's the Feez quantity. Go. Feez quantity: 0.32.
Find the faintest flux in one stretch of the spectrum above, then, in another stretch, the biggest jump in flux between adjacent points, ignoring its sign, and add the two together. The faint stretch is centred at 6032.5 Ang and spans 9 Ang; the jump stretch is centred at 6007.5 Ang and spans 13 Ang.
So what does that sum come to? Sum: 7.97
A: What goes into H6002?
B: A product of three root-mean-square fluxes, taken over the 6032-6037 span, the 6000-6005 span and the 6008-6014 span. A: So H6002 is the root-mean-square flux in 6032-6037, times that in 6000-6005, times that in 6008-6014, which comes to 498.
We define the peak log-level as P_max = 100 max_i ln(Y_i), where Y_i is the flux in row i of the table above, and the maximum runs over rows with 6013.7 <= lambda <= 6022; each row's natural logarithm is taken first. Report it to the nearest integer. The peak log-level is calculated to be 204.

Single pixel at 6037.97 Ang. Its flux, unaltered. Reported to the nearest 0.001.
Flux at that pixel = 8.110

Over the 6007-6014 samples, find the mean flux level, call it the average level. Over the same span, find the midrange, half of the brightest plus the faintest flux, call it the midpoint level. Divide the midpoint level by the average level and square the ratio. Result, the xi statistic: 0.999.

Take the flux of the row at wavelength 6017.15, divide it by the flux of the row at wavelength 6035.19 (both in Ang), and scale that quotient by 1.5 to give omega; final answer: 1.37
